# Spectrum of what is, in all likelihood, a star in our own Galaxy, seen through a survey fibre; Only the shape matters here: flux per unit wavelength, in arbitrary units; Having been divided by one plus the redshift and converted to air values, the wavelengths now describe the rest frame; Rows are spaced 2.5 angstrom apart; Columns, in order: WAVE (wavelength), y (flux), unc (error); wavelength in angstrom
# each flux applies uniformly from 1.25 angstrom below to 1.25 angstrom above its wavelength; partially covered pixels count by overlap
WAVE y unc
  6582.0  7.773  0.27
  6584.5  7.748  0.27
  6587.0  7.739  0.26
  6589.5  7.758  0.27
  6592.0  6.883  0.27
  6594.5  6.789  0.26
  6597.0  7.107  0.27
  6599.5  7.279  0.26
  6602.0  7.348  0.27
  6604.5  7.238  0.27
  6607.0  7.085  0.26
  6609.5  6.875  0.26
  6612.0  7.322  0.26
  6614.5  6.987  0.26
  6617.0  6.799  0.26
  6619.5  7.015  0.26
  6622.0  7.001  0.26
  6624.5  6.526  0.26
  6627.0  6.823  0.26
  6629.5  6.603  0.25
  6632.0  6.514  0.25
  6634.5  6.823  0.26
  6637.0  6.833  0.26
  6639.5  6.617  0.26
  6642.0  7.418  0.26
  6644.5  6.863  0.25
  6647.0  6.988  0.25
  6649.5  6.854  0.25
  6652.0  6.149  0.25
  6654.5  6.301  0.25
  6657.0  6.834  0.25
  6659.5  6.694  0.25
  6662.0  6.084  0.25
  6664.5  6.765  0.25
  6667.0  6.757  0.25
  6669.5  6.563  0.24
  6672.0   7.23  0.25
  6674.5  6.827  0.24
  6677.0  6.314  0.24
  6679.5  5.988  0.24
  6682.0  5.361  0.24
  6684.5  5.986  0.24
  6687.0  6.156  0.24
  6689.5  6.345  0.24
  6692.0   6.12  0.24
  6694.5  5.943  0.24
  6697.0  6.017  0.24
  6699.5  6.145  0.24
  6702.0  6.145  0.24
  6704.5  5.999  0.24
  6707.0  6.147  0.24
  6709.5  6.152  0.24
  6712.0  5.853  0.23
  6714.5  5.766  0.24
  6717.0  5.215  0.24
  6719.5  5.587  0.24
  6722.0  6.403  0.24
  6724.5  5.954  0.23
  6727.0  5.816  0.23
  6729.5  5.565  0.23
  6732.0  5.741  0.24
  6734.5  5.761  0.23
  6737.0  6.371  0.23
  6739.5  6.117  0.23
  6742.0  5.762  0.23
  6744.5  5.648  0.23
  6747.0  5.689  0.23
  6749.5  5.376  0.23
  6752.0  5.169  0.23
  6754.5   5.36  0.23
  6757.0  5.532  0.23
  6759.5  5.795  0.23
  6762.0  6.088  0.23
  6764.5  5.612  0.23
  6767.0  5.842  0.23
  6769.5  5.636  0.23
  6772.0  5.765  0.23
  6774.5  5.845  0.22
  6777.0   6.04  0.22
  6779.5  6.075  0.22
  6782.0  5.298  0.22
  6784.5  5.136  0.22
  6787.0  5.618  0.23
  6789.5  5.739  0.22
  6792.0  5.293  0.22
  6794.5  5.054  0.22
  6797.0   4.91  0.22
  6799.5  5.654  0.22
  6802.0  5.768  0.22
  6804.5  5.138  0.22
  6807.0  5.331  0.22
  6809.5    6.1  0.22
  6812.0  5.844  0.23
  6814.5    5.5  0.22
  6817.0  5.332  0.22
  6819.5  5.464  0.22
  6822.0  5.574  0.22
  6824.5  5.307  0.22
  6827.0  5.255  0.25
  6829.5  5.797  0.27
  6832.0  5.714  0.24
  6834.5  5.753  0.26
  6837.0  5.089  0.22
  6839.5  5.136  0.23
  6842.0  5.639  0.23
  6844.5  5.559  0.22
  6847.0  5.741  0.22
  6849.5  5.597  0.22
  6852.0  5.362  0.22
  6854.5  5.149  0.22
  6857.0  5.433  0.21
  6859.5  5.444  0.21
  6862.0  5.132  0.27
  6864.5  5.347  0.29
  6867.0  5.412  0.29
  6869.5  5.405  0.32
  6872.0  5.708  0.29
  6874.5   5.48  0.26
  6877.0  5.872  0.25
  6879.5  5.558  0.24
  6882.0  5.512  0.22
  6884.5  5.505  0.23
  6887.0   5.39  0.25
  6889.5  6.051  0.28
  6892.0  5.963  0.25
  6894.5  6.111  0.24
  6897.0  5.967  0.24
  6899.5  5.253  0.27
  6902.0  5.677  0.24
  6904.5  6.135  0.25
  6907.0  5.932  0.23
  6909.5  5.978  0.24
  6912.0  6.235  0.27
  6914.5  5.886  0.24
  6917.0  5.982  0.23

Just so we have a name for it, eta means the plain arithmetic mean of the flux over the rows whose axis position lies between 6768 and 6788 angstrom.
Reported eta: 5.68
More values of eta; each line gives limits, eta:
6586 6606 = 7.27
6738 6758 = 5.58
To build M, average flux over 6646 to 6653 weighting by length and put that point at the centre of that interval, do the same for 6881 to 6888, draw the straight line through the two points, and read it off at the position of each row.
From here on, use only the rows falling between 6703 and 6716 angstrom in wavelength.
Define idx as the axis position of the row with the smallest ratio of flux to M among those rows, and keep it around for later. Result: 6714.5 angstrom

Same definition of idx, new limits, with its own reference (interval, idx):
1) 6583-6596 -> 6594.5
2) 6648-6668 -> 6662.0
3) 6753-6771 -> 6754.5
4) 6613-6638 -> 6624.5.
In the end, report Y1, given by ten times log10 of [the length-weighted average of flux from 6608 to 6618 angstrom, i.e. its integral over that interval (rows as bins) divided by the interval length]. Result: 8.5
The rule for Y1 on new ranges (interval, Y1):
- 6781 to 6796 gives 7.3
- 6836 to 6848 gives 7.4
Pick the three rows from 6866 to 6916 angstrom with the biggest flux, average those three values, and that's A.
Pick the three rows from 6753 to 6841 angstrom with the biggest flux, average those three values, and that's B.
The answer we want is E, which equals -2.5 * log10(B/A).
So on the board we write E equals 0.01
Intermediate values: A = 6.2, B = 6.09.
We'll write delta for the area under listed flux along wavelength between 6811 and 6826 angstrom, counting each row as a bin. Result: 82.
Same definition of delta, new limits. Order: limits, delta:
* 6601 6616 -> 107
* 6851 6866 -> 80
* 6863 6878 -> 83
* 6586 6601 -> 109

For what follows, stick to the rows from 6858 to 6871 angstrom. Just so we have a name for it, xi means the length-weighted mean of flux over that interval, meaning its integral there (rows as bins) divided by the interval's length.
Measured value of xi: 5.4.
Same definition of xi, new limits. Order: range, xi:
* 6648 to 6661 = 6.6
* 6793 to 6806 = 5.3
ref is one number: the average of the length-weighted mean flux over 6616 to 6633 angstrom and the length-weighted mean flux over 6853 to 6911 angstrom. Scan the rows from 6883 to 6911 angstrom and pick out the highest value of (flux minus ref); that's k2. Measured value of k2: -0.1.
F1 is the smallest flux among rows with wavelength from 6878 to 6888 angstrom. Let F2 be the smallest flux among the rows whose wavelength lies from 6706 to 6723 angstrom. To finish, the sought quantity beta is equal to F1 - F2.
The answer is 0.2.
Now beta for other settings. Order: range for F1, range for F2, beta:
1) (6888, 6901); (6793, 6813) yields 0.3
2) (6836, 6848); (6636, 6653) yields -1.1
